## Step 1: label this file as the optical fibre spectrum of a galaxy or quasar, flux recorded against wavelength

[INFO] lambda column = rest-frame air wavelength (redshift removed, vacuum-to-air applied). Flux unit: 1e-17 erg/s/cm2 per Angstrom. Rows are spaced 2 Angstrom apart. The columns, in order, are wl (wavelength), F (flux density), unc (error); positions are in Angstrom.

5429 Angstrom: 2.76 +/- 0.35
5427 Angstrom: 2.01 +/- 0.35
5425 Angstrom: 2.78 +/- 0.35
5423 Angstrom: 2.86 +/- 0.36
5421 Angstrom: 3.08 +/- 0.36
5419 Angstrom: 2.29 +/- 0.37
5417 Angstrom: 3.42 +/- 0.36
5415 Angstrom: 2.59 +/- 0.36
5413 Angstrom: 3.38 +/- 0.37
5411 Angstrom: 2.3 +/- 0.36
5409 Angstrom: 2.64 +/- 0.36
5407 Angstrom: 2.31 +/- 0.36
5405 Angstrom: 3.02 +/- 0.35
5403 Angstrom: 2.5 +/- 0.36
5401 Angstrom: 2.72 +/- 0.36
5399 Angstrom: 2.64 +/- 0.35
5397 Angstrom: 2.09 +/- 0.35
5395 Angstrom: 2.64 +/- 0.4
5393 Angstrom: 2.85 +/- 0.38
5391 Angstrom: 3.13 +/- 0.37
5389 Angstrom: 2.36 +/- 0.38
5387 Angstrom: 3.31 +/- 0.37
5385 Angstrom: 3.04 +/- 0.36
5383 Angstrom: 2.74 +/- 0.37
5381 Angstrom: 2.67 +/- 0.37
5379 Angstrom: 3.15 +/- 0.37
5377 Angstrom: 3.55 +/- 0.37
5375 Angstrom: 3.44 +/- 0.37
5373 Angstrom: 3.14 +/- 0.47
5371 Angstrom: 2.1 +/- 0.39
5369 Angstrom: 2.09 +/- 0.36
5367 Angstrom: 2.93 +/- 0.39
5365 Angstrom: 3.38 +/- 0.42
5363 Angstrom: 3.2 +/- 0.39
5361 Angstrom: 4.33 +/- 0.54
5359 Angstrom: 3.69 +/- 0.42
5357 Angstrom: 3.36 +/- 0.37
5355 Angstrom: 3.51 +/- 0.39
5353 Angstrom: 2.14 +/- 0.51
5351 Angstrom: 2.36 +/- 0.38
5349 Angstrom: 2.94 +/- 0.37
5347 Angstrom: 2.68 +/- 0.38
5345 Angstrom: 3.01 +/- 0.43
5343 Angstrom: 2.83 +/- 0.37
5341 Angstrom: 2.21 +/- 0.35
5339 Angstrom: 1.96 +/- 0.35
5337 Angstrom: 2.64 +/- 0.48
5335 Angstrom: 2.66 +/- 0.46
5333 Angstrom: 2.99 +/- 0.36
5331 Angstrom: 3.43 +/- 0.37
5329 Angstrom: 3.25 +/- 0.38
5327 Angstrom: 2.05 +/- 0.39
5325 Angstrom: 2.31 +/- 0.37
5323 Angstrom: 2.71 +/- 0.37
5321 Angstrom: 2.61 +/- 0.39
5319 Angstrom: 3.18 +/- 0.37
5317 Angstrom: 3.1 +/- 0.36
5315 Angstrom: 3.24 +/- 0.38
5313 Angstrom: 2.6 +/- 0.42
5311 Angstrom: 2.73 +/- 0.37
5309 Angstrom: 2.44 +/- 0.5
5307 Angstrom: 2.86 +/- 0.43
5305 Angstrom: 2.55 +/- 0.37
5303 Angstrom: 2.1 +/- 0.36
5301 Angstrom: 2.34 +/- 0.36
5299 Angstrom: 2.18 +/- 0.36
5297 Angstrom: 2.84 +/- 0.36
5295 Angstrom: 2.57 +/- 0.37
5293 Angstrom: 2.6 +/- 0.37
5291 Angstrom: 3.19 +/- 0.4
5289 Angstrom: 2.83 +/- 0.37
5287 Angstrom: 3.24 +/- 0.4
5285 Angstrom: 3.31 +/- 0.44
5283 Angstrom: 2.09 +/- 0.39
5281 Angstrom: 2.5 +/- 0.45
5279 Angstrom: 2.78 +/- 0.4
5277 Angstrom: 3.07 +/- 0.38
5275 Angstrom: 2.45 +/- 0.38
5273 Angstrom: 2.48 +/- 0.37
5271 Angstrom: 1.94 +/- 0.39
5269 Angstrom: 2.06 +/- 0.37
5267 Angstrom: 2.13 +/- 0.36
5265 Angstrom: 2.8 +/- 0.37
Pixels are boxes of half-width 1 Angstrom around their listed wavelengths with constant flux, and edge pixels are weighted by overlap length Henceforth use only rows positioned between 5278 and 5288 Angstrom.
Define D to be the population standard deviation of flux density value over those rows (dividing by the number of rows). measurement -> 0.46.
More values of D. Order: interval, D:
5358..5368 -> 0.48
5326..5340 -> 0.52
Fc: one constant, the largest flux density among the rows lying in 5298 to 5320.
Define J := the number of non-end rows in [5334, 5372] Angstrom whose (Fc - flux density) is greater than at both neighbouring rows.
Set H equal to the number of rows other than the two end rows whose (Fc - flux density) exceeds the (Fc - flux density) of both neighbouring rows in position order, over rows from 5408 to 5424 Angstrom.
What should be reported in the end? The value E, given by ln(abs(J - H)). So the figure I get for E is 1.1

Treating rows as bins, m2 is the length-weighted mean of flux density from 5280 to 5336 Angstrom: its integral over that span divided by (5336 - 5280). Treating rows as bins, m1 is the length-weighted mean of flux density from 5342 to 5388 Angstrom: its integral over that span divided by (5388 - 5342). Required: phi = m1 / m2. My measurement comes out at 1.11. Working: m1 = 3.03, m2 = 2.7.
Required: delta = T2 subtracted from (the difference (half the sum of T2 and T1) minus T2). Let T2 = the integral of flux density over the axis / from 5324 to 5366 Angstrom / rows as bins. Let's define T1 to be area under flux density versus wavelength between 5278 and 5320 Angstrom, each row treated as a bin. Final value -126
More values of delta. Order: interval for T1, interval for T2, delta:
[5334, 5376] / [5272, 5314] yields -107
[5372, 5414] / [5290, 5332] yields -111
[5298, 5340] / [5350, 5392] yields -135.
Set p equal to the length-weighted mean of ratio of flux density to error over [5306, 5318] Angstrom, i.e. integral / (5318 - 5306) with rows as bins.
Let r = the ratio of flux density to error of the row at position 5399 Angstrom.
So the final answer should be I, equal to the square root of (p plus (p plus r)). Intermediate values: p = 7.04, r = 7.54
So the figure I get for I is 4.650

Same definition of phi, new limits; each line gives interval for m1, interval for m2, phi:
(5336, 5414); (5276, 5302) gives 1.04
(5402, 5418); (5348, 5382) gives 0.91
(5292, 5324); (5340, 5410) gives 0.93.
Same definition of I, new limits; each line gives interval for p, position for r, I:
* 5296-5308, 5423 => 4.606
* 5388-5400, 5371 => 4.414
